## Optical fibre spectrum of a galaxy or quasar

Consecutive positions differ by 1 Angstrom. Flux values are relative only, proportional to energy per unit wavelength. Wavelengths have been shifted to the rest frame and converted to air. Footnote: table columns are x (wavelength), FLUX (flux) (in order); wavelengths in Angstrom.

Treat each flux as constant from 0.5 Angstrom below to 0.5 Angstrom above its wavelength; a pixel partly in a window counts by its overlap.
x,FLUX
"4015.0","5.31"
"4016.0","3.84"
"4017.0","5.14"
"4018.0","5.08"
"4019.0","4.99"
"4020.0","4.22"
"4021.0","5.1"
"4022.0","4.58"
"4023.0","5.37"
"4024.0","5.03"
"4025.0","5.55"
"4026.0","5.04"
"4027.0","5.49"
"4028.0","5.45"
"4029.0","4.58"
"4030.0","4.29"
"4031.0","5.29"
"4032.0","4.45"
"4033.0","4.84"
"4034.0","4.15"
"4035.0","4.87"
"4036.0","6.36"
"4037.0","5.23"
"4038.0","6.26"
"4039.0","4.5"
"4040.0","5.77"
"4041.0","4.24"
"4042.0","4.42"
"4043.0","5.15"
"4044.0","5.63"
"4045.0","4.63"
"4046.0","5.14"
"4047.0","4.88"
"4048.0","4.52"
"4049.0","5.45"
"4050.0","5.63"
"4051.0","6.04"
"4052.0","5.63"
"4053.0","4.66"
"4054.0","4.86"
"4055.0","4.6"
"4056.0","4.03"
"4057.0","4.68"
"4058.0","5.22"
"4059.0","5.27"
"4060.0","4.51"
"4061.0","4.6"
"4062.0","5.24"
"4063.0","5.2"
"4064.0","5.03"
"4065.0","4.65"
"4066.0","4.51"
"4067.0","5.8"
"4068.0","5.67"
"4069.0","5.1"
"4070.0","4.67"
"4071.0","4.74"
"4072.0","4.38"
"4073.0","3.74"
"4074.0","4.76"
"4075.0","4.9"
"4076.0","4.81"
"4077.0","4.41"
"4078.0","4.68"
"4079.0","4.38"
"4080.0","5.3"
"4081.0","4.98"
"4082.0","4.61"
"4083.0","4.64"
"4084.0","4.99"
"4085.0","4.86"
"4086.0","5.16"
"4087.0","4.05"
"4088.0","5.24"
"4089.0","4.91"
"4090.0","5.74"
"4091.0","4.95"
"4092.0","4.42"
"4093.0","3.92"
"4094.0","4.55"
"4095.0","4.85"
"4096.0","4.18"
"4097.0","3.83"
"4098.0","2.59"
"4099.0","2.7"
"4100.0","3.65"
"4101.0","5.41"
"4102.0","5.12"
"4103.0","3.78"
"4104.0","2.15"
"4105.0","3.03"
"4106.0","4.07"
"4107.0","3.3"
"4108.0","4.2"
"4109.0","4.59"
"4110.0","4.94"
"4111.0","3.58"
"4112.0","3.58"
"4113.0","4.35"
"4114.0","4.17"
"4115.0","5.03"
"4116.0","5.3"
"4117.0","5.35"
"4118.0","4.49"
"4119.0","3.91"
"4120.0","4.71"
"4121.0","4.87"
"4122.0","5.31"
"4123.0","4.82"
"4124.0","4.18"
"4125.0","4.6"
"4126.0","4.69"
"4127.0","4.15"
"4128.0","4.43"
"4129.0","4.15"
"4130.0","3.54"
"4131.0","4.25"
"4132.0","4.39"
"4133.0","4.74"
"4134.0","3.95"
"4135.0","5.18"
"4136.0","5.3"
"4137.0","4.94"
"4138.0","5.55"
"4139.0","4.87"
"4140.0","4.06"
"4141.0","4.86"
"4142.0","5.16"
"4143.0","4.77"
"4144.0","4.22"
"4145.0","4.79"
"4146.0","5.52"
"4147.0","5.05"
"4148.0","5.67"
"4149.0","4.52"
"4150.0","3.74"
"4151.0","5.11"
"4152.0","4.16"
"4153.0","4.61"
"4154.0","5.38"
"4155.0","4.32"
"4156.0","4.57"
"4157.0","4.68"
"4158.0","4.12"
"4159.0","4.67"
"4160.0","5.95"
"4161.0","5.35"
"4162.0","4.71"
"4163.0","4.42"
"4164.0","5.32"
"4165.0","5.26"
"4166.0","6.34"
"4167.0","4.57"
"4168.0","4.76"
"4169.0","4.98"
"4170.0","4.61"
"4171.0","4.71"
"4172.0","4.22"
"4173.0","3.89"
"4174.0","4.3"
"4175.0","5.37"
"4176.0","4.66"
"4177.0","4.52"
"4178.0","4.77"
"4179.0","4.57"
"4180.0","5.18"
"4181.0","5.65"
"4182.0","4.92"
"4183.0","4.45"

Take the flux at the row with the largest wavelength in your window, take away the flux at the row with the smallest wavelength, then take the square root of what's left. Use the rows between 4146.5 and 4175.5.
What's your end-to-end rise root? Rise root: 0.57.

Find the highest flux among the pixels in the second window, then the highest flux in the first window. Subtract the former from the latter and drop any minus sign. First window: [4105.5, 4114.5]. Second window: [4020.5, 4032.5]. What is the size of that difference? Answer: 0.61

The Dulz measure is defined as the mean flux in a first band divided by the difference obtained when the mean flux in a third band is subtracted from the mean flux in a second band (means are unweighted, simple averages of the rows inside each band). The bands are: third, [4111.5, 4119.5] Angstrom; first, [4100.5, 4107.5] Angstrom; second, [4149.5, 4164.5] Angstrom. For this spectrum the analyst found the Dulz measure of 17.6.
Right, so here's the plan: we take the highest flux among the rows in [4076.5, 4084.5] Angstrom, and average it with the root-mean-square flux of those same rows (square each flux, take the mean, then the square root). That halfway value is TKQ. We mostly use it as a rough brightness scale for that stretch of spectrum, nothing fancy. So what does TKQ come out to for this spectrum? 5.0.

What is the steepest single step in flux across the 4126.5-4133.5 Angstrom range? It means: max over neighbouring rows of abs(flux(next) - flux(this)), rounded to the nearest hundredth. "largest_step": 0.71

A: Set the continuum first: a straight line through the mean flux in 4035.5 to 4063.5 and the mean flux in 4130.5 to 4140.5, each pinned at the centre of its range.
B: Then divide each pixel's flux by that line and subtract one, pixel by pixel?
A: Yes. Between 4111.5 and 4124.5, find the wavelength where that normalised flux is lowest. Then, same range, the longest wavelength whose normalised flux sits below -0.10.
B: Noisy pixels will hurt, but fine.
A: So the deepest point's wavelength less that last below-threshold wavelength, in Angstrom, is -12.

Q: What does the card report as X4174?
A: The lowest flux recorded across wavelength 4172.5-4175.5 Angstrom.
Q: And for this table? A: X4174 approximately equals 3.89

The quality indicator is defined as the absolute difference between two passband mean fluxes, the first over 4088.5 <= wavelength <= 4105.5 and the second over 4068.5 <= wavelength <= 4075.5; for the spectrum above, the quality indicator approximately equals 0.51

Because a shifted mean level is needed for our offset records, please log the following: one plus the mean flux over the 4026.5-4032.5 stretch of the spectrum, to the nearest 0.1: 5.9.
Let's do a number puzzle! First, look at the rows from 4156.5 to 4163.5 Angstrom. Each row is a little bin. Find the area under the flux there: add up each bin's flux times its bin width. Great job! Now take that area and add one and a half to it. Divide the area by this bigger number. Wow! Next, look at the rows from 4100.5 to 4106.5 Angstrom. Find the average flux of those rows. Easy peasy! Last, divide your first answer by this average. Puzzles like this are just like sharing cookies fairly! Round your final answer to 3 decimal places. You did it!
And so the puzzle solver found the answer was 0.244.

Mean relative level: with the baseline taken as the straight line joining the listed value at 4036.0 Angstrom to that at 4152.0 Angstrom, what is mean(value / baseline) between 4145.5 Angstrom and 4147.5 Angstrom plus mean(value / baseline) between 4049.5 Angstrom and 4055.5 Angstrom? 2.10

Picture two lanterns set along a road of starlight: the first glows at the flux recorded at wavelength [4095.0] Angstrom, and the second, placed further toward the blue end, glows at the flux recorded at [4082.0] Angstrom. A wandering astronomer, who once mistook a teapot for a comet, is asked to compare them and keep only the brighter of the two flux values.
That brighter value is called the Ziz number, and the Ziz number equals 4.85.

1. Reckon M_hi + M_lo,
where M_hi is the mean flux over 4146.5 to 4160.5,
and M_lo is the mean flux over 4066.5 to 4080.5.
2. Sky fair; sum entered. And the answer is 9.6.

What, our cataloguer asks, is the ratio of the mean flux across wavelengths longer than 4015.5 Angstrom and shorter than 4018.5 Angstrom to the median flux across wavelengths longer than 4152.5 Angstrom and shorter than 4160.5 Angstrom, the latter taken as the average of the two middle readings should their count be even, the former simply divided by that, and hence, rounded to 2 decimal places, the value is 1.01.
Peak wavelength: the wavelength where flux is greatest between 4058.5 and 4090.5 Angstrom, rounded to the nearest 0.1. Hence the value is 4067.0 Angstrom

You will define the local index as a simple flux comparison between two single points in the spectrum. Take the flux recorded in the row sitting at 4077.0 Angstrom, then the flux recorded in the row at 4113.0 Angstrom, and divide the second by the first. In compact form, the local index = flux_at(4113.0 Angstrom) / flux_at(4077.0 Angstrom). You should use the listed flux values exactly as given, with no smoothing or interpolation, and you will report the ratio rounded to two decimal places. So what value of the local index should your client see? 0.99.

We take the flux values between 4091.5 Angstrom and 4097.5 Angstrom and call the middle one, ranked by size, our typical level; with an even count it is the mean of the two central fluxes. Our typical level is 4.3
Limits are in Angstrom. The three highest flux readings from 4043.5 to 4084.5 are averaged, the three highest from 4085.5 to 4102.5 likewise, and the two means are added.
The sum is 11.3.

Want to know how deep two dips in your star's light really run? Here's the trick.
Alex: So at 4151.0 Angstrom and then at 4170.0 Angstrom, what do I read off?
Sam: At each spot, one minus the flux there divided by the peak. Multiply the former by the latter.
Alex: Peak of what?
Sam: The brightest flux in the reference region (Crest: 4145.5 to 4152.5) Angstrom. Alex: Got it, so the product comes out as 0.018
